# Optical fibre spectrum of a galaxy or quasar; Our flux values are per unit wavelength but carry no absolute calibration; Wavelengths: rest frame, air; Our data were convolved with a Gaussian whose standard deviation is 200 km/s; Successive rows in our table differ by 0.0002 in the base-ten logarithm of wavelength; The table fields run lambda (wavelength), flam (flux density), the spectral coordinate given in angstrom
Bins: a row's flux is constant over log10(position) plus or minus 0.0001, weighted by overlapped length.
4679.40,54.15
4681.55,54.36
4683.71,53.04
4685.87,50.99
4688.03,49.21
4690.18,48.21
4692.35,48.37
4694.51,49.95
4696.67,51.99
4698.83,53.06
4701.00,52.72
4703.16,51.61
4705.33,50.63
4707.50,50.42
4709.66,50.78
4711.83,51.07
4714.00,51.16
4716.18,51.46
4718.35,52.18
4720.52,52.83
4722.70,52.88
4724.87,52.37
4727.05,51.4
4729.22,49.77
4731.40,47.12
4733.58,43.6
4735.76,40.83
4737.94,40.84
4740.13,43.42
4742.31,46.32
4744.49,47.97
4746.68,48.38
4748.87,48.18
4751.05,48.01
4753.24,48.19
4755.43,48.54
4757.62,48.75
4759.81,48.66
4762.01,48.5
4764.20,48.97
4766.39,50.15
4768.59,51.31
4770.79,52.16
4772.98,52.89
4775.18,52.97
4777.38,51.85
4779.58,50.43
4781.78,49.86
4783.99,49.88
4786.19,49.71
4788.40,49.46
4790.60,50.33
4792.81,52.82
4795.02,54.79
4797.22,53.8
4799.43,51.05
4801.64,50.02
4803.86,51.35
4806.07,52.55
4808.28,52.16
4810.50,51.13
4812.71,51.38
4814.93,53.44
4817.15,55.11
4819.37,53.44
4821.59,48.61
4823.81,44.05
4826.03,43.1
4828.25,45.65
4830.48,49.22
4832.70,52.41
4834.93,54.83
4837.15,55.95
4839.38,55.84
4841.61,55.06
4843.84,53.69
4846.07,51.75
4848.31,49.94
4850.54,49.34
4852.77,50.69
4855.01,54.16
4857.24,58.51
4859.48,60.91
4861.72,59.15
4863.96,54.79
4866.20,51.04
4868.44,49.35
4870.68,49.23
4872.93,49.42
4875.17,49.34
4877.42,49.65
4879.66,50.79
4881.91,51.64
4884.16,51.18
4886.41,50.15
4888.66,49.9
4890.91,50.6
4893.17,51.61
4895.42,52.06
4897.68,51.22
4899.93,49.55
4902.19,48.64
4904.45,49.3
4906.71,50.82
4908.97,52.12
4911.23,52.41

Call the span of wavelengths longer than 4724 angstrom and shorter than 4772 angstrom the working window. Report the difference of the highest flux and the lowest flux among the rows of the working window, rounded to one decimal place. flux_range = 11.5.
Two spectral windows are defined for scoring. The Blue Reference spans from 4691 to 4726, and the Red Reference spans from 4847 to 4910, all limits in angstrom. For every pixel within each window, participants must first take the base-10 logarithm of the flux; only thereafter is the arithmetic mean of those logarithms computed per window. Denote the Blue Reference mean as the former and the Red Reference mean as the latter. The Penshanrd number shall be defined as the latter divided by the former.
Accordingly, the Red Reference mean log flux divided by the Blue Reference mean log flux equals 1.00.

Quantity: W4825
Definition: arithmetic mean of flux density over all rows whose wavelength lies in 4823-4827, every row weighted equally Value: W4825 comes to 44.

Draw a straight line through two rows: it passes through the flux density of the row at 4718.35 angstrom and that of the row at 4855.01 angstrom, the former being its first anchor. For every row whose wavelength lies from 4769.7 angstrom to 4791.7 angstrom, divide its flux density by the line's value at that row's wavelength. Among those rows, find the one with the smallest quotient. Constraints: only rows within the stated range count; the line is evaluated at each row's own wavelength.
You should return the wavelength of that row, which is 4788.40 angstrom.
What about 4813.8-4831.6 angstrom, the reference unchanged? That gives 4826.03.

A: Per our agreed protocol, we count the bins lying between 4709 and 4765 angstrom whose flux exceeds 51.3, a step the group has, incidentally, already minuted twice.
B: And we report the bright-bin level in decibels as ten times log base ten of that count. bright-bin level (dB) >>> 7.8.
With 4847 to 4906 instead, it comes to 9.0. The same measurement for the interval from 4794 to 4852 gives 12.0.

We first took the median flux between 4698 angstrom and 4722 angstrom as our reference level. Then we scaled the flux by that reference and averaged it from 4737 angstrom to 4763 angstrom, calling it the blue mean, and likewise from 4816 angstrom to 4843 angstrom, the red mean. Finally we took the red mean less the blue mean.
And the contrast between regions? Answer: 0.077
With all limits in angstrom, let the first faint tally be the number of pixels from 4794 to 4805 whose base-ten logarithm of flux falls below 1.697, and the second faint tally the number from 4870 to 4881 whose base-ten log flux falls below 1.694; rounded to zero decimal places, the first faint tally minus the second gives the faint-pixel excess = -3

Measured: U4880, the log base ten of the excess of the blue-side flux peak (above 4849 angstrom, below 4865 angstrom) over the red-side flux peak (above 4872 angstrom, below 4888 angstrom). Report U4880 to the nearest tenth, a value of 1.0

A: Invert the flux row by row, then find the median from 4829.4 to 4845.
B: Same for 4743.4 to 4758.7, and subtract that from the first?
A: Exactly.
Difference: -0.0025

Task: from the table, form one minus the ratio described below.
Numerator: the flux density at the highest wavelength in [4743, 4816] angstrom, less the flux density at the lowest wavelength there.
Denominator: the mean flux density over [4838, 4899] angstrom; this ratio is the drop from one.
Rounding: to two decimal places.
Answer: 0.90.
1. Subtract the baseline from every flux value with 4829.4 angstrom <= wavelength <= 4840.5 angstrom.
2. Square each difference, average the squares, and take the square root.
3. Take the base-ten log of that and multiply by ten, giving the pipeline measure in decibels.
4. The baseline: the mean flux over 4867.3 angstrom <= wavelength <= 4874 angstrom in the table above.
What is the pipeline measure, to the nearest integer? 7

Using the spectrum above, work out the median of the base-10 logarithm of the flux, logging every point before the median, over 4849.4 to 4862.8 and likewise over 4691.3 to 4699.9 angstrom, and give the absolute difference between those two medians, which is 0.043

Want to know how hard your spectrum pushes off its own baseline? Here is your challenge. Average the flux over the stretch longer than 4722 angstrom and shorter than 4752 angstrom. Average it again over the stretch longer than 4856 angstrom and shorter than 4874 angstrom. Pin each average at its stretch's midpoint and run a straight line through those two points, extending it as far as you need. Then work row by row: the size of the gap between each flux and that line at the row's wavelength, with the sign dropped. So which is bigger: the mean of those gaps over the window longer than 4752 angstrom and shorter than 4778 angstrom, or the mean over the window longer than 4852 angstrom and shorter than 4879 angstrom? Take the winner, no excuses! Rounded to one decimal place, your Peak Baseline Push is 4.2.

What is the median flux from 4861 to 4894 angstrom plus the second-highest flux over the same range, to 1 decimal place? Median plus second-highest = 105.4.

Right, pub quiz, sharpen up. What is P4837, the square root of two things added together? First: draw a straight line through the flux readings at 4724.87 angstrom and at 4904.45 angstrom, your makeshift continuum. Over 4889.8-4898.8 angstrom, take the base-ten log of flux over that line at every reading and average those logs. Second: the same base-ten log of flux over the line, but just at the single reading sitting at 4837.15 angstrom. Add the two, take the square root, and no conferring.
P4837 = 0.248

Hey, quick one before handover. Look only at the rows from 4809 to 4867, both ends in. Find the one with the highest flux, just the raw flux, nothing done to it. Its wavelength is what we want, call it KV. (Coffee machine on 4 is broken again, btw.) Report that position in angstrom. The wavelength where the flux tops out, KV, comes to 4859.48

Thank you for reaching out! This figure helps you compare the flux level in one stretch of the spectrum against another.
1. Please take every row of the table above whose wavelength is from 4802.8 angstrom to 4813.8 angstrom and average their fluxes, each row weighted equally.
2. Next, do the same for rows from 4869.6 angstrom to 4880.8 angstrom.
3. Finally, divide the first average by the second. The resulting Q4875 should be 1.04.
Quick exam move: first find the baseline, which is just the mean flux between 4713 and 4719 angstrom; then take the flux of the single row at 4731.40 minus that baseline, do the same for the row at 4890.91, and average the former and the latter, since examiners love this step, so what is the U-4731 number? -2.7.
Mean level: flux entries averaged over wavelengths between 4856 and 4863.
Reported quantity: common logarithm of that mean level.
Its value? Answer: 1.77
